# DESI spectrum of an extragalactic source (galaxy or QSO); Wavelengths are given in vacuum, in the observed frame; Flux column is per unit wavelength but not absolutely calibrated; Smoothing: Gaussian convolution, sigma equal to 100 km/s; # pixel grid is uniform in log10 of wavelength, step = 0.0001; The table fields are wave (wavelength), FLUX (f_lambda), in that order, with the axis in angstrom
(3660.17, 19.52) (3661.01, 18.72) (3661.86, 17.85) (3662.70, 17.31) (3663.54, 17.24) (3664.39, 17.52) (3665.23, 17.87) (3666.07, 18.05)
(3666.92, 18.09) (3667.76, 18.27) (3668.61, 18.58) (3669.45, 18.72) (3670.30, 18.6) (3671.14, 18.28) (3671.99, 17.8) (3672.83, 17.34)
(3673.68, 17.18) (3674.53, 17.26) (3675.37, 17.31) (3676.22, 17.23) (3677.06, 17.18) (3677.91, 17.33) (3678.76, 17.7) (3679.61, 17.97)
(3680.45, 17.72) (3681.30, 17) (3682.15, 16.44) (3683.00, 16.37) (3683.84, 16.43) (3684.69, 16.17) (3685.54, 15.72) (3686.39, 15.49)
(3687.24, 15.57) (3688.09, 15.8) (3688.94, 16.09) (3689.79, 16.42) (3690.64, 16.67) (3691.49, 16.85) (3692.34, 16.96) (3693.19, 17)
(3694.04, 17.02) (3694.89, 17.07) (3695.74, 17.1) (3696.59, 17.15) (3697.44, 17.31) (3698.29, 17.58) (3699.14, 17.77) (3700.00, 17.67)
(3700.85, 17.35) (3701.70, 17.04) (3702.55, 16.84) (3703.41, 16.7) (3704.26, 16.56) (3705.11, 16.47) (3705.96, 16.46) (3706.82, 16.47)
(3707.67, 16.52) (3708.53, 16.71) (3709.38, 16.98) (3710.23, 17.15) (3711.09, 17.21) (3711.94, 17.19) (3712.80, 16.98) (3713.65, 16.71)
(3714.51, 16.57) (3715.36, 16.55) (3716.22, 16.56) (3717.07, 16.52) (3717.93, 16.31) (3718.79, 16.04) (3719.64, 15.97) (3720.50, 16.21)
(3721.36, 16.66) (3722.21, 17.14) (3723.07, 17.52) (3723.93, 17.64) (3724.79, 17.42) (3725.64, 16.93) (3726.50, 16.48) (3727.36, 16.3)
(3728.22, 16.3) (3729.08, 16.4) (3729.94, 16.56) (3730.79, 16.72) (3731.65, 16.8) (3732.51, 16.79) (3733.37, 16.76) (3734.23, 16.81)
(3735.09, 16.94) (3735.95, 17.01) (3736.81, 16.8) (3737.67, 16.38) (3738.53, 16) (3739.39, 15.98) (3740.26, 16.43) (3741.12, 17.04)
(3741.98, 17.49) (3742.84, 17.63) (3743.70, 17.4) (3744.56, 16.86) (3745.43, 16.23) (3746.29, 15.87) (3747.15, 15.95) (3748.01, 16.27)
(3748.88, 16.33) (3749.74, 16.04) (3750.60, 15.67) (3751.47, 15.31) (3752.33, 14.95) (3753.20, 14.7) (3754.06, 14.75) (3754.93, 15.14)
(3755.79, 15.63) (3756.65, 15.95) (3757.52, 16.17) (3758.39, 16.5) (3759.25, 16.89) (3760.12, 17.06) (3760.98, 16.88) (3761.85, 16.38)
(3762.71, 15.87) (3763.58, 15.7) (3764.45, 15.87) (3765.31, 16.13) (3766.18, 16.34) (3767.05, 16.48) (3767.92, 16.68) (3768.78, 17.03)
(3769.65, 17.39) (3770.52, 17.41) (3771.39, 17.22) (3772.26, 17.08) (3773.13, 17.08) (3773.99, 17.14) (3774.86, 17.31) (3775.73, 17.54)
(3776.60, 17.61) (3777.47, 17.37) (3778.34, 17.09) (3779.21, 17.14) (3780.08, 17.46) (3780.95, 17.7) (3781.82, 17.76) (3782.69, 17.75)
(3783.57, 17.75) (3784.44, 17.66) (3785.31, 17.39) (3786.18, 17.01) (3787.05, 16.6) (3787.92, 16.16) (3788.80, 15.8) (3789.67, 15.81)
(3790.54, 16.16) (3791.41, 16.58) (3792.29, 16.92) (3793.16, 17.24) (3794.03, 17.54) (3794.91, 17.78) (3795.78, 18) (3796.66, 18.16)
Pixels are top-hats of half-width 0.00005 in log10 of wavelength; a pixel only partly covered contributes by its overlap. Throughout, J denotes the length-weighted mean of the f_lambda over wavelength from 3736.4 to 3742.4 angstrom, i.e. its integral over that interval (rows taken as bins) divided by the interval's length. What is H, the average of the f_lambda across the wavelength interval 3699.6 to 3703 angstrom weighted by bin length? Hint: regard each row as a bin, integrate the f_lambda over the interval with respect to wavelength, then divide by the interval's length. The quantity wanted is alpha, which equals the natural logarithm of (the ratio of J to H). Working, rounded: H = 17.2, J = 16.6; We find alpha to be -0.038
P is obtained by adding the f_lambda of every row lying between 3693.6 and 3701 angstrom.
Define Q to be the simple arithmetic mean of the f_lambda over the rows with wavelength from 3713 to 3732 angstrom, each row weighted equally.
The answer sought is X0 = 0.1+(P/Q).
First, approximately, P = 156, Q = 16.7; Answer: 9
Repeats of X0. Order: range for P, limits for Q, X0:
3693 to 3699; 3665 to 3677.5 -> 7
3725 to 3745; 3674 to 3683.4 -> 22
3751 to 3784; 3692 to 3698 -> 37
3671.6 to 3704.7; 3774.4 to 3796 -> 39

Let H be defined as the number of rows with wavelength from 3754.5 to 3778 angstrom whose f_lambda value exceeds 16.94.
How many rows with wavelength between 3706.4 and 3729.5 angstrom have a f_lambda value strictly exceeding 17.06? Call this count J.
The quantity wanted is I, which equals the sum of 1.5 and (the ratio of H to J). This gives 3.2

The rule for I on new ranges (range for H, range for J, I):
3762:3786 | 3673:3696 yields 3.3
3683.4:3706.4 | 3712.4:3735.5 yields 4.5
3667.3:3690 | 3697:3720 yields 3.6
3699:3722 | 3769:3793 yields 2.0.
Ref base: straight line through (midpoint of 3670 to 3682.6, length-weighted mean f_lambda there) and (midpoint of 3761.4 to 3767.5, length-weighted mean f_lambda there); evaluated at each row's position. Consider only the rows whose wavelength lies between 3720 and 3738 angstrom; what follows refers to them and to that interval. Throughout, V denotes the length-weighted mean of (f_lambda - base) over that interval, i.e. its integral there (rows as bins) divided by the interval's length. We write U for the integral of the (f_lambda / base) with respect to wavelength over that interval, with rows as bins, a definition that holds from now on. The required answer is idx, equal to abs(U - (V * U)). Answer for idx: 16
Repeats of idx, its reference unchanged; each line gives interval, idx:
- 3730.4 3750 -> 17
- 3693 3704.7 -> 11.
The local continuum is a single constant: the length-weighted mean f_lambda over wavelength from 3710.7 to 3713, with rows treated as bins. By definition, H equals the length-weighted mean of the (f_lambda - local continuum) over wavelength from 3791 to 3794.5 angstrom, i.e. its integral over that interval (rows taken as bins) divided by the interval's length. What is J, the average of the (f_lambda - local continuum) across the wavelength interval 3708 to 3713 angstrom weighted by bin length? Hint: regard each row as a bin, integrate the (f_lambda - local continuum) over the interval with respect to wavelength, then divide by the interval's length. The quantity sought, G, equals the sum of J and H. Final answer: -0.16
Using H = -0.06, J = -0.1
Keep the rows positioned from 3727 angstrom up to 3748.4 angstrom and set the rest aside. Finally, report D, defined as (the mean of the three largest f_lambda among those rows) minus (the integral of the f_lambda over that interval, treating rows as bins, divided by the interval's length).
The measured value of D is 0.87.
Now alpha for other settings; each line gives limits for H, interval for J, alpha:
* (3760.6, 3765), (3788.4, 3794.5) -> 0.028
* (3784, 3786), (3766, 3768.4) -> -0.056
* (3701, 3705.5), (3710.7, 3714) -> 0.016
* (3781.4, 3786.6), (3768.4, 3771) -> -0.017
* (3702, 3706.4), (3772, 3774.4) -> 0.032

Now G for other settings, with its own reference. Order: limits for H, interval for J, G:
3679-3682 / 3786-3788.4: -0.27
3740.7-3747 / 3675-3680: 0.07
